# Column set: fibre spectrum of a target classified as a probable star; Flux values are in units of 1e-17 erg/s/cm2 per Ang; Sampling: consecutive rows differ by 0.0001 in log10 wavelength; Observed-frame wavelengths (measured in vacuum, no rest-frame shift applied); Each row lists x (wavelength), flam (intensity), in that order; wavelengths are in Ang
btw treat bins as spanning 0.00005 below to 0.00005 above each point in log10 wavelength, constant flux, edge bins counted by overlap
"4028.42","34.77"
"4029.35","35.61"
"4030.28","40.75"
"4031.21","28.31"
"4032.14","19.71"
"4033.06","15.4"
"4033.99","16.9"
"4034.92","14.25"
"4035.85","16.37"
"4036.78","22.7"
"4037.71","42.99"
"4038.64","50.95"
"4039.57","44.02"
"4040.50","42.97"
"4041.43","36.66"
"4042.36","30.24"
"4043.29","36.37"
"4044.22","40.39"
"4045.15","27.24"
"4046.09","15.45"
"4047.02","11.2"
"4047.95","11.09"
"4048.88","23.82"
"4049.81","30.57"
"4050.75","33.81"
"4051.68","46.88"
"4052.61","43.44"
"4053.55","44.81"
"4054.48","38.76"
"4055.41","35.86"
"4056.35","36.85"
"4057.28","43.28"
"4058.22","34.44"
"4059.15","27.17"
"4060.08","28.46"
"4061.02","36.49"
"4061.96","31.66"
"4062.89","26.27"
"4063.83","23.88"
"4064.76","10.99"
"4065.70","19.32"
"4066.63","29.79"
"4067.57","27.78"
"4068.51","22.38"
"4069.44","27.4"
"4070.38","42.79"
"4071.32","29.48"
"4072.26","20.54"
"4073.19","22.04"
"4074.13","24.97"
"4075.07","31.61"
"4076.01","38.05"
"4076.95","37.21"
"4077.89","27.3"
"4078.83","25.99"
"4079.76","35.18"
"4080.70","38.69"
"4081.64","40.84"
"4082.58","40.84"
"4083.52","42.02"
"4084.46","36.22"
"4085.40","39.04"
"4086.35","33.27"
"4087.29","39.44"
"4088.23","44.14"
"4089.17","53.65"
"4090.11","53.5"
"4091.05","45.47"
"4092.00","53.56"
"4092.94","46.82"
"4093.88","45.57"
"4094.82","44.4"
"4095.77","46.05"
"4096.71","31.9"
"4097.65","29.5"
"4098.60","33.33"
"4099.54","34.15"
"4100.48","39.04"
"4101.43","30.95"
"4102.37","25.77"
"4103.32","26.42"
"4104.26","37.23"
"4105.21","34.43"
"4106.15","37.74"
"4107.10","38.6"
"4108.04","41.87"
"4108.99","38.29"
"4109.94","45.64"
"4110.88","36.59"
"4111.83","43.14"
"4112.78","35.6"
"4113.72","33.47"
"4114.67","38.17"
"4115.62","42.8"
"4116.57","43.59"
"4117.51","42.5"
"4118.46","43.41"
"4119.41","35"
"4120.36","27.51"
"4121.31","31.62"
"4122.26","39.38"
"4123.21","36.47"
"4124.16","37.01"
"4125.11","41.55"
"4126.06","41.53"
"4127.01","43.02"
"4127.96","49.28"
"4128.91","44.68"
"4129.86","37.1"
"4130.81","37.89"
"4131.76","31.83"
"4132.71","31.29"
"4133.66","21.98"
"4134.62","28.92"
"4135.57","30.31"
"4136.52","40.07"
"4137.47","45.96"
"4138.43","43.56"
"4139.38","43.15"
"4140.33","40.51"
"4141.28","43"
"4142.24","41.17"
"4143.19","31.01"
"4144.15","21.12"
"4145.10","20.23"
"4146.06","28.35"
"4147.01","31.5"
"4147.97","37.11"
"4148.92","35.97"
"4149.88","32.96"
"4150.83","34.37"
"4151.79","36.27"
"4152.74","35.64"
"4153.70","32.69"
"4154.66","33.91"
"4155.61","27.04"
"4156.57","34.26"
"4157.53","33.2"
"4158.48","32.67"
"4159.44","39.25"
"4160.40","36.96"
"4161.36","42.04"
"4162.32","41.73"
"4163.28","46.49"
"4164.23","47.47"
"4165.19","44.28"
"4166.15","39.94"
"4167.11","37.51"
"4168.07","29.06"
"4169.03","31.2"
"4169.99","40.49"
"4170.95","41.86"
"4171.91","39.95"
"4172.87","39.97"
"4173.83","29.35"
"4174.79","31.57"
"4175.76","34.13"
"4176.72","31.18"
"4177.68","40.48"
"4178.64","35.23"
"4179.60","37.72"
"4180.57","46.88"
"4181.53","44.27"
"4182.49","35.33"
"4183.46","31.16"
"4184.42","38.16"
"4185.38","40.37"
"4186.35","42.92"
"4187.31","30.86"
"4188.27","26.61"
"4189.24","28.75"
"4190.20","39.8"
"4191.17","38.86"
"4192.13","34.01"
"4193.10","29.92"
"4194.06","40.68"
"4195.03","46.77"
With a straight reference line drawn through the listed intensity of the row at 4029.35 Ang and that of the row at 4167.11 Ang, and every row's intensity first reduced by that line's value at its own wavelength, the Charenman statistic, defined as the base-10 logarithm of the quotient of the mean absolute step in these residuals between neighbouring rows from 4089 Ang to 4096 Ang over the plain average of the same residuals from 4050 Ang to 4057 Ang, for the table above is 0.0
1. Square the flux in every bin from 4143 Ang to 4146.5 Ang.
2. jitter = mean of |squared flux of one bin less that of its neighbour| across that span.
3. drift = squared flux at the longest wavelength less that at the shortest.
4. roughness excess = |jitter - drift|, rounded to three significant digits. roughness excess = 474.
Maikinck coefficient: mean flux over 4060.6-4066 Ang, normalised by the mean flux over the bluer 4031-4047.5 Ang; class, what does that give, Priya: 0.87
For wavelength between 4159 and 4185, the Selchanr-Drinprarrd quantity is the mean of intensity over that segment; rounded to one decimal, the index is 38.3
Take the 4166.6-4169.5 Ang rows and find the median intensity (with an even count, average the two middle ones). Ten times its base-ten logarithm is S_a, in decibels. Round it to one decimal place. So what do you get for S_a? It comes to 14.9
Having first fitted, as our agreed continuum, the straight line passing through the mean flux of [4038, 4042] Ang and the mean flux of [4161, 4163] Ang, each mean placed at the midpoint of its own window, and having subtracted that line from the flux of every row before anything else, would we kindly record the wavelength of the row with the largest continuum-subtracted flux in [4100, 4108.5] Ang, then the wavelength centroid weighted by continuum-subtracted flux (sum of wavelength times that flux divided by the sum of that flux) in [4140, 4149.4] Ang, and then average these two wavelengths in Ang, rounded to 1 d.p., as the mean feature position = 4126.7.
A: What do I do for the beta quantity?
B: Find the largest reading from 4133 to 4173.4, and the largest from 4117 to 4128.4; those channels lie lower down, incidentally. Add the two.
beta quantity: 97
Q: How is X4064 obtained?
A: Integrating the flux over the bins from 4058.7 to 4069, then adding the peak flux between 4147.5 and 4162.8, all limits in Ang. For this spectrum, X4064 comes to 308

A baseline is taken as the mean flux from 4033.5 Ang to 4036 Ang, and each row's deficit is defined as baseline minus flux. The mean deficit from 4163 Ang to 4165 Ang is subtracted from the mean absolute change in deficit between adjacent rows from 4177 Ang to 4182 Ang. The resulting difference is 36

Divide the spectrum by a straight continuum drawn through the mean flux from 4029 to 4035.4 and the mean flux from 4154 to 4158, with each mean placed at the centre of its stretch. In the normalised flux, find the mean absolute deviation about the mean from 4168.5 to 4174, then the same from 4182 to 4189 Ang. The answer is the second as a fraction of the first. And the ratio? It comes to 1.02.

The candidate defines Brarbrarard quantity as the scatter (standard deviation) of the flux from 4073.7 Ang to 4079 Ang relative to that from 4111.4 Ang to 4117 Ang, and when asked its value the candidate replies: 1.32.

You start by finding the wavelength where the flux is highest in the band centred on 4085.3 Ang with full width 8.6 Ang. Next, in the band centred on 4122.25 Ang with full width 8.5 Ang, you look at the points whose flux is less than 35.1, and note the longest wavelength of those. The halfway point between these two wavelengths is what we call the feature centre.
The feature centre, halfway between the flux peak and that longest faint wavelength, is 4105.2 Ang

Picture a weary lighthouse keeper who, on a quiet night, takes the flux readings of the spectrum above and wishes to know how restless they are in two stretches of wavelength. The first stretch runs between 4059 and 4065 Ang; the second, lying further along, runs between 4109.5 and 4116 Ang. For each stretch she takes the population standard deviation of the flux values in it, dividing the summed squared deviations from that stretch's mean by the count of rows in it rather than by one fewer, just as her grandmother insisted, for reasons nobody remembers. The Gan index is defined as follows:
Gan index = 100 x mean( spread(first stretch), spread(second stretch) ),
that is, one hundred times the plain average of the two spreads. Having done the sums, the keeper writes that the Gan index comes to 577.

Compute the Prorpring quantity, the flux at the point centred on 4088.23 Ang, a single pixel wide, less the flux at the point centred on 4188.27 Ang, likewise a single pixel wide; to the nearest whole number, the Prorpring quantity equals 18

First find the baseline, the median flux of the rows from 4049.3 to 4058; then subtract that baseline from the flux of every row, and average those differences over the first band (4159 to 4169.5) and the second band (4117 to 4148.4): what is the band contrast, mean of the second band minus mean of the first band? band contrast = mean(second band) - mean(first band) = -3.3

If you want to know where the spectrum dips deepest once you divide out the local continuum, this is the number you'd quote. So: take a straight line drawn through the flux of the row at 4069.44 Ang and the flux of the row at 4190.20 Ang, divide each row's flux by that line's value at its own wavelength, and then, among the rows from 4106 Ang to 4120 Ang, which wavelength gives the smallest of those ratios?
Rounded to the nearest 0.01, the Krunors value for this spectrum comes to 4113.72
